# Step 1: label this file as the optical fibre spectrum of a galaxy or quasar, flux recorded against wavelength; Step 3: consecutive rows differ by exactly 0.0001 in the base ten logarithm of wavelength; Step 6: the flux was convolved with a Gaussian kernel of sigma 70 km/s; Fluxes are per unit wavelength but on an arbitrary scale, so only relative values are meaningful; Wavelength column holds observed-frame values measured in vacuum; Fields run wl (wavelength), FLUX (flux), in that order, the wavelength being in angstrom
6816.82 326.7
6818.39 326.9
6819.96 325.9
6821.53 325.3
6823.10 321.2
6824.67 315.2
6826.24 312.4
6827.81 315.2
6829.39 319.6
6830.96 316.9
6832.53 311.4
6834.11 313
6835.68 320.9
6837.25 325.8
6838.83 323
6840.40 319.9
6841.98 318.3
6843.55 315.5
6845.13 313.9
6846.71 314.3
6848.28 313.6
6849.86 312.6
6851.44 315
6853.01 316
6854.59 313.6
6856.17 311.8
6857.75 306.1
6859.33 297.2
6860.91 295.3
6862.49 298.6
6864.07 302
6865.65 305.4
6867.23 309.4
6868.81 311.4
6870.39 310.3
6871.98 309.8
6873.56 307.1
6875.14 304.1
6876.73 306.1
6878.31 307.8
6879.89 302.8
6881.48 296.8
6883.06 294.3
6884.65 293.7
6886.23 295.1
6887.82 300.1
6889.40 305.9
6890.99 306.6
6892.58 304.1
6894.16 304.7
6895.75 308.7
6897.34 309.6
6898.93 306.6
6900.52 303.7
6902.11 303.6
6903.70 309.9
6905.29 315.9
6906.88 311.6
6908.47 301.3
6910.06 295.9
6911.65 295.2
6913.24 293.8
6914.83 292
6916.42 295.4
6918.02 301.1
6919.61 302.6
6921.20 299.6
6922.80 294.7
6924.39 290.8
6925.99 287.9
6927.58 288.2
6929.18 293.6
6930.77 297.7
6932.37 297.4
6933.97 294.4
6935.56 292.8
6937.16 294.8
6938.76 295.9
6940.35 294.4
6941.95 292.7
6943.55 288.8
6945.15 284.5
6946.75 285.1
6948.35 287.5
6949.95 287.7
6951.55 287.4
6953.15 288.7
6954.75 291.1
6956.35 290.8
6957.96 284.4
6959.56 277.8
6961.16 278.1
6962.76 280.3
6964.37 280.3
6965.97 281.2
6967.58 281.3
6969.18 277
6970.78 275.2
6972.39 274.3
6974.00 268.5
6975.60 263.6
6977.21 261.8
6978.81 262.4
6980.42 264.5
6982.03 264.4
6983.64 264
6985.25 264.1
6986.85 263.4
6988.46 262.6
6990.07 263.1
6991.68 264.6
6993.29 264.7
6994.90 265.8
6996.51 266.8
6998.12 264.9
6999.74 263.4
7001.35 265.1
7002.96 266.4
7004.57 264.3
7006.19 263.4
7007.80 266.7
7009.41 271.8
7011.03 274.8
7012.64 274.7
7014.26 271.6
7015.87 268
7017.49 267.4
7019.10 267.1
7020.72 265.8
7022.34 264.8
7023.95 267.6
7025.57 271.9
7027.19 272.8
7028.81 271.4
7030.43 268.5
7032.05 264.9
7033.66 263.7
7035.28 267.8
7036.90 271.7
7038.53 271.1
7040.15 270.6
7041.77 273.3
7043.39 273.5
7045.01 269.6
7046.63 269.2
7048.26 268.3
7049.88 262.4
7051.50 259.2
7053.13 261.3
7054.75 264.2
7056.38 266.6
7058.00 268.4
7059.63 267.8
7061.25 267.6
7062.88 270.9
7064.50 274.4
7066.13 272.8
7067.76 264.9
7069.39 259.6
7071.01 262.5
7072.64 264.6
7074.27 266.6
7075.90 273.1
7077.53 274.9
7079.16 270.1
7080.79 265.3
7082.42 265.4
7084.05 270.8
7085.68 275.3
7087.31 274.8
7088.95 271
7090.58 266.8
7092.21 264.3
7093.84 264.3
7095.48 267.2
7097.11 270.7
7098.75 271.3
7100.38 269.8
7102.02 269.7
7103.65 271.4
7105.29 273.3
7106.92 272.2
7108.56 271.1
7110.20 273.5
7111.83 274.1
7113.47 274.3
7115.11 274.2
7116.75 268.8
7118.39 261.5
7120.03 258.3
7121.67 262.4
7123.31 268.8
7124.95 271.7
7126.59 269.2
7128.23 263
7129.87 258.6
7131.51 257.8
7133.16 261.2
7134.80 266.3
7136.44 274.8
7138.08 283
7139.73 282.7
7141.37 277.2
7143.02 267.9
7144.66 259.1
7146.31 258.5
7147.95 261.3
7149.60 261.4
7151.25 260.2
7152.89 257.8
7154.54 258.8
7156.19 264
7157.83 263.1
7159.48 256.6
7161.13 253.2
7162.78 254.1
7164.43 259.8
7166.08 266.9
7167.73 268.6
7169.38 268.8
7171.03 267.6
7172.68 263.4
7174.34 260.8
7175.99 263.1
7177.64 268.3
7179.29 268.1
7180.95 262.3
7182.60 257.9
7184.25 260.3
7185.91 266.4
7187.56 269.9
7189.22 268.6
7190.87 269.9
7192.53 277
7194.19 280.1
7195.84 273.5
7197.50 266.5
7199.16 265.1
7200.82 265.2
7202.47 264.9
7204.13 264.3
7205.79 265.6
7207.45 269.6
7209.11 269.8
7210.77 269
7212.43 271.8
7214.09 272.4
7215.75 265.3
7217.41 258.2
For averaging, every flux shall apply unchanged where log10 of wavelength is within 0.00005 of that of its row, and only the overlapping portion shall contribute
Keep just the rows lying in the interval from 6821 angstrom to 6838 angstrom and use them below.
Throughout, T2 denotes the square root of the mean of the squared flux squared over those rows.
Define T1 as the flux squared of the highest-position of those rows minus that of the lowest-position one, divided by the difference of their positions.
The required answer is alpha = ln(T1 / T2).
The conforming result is -8.5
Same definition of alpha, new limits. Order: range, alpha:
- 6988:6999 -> -6.3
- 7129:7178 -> -6.5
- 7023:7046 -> -7.3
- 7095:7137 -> -6.6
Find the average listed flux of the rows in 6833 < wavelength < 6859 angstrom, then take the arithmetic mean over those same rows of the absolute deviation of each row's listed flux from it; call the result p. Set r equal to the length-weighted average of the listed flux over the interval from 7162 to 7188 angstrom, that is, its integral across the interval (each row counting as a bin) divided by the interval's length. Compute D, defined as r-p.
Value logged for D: 260.5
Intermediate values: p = 3.6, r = 264.1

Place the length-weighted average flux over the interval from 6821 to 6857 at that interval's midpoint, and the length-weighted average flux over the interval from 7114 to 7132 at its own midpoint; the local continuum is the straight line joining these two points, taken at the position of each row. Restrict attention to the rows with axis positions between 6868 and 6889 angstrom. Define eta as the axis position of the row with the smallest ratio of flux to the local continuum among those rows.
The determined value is 6884.65 angstrom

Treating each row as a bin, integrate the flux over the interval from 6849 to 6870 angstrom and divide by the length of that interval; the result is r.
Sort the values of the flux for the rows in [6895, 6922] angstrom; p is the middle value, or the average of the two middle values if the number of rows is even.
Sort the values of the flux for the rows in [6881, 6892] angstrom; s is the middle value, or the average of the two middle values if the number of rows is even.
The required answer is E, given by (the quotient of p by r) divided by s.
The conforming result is 0.0033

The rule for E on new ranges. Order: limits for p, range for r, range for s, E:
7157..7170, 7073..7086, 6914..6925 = 0.0033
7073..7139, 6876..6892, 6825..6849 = 0.0028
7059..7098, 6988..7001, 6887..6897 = 0.0033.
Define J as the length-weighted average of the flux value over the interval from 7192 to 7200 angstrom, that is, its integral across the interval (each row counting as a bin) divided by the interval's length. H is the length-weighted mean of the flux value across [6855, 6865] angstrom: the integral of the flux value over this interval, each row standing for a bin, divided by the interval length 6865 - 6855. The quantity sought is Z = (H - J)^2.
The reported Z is 908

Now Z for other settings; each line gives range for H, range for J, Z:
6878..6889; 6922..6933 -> 35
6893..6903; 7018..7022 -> 1583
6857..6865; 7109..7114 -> 679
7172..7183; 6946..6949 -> 515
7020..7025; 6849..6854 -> 2312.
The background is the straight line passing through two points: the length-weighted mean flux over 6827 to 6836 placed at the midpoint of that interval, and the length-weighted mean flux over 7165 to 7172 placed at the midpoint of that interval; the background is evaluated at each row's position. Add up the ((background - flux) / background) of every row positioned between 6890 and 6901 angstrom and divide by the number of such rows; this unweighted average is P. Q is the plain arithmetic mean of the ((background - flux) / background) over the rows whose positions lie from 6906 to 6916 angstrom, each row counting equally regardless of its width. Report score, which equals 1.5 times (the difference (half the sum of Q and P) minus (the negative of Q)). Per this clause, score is 0.05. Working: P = 0.00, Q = 0.020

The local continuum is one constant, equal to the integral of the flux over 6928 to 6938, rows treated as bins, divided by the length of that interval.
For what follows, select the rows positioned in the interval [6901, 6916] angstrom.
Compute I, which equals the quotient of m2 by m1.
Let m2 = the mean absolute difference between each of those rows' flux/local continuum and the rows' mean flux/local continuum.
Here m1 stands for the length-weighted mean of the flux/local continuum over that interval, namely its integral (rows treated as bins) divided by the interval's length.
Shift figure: 0.024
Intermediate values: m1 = 1.03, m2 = 0.024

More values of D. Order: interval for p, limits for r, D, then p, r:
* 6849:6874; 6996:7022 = 262.3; 5.2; 267.5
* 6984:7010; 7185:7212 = 267.5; 1.5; 269.1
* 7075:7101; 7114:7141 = 264.8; 3.1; 267.9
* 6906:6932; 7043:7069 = 262.8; 4.5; 267.3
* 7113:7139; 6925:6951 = 285.4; 6.0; 291.4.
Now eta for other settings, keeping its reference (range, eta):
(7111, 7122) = 7120.03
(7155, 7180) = 7161.13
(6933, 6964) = 6959.56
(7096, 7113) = 7100.38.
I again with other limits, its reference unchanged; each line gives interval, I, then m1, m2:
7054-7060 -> 0.005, 0.90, 0.005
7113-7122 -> 0.022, 0.90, 0.020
